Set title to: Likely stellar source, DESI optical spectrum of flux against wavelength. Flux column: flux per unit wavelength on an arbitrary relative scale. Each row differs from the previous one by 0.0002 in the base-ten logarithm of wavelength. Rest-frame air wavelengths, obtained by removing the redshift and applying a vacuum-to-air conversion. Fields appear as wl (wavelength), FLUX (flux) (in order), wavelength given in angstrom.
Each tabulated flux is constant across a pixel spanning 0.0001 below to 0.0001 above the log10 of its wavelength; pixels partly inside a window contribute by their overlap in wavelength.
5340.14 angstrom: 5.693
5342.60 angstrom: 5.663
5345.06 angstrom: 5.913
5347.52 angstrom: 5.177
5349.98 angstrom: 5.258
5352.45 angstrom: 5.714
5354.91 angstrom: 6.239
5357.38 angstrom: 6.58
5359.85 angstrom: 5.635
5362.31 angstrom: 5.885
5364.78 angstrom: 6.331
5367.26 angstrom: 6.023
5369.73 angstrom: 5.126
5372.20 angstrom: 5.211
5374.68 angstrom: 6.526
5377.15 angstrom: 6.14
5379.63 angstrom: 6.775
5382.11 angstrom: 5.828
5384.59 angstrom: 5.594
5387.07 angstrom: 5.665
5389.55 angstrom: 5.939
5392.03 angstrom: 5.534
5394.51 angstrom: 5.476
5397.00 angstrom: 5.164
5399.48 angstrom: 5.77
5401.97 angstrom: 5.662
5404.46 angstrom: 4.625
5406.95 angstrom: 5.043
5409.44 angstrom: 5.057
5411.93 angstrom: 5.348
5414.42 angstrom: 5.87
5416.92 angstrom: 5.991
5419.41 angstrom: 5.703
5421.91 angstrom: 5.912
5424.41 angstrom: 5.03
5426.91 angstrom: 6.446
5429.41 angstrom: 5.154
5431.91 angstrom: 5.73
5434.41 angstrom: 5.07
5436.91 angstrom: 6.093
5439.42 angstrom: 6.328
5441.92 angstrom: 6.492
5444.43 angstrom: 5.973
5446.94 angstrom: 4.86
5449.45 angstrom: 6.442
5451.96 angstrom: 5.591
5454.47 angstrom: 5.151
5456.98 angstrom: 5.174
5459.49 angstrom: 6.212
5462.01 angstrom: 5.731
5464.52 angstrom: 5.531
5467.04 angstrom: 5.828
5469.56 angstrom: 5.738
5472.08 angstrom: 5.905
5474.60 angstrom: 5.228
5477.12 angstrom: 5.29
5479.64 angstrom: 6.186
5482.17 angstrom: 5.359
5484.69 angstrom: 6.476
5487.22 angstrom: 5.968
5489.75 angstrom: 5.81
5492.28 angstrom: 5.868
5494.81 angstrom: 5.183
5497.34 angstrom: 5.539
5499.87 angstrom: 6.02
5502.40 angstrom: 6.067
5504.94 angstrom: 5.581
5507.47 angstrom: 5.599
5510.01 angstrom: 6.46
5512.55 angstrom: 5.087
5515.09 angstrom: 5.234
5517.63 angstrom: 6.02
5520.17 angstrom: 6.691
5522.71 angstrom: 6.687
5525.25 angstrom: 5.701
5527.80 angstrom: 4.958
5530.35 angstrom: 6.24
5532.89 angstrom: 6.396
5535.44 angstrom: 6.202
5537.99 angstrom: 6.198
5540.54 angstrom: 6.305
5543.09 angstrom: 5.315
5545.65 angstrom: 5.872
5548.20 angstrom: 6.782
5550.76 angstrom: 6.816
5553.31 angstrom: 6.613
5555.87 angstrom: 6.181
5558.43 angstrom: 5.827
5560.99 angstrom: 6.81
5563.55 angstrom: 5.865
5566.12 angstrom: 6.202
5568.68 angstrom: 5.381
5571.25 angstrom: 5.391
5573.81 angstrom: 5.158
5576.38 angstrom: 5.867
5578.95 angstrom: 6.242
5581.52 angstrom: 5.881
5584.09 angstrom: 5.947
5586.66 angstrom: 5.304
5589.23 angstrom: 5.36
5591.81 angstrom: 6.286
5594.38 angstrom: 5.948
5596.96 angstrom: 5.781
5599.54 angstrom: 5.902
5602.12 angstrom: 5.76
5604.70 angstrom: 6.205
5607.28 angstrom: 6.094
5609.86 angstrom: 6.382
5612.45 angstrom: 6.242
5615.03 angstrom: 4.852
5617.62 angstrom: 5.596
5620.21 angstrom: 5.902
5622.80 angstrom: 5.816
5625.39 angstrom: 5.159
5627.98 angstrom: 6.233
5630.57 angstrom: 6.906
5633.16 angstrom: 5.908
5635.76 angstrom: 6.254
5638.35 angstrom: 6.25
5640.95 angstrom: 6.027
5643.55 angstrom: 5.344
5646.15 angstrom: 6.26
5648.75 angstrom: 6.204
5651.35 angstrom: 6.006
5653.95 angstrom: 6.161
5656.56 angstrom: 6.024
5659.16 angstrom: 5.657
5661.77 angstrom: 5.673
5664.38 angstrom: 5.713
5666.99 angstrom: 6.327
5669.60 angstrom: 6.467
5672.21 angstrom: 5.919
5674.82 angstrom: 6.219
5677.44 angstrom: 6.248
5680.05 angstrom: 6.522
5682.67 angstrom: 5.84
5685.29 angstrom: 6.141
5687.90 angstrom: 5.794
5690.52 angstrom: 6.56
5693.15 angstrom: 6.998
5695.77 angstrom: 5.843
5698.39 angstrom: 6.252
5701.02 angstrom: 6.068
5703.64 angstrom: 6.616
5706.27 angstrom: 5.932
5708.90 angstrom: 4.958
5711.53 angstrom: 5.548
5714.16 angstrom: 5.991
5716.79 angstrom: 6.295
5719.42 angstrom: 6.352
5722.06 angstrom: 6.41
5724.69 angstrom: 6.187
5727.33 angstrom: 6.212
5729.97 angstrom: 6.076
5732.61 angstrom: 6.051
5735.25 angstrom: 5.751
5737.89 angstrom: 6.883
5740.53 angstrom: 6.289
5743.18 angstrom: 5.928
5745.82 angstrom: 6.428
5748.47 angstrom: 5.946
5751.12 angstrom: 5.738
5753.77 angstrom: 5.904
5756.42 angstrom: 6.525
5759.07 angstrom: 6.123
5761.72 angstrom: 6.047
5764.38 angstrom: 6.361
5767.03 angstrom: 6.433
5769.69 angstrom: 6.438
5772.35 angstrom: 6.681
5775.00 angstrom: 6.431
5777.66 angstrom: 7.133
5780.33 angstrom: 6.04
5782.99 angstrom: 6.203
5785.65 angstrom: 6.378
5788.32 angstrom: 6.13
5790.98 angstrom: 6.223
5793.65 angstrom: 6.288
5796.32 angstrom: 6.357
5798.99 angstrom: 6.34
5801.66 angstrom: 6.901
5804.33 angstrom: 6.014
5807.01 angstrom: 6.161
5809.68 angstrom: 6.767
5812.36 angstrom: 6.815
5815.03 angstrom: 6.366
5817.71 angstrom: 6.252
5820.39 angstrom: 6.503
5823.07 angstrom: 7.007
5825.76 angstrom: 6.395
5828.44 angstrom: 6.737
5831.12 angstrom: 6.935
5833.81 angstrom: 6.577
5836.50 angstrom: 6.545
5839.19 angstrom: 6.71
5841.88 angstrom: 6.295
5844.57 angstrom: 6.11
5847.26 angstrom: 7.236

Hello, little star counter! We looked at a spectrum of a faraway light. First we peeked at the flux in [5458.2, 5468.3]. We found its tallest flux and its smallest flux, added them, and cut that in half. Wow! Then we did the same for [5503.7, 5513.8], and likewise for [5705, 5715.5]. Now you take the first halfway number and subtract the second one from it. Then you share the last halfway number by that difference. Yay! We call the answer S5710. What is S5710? 56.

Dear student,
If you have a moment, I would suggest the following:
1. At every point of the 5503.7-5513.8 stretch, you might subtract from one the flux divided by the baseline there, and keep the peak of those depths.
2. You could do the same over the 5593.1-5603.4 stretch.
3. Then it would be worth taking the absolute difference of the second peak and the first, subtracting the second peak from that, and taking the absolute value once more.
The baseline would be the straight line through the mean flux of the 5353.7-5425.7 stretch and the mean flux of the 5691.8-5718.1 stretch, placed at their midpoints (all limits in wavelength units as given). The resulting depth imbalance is 0.069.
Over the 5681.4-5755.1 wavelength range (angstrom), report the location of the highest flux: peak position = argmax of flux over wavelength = 5693.15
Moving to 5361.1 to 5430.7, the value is 5379.63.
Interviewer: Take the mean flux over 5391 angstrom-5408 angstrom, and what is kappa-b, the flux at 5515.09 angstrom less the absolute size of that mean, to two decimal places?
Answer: -0.09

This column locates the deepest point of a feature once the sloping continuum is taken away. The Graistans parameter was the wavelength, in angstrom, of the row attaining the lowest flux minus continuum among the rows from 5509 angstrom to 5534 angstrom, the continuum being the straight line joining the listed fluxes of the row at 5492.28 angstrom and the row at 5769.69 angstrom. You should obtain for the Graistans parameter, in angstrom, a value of 5527.80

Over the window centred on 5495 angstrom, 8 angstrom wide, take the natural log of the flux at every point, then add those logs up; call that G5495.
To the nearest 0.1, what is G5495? 5.1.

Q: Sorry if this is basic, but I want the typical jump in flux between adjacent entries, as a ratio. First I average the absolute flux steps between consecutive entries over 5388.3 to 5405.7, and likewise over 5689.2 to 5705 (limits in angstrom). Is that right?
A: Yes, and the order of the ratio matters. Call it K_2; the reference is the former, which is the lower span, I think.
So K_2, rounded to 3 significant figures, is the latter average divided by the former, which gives 1.30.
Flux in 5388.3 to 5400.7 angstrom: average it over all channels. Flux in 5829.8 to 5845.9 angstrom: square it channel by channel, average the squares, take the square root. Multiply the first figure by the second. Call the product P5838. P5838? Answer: 36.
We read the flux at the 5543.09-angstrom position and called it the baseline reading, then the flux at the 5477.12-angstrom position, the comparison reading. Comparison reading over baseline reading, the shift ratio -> 1.00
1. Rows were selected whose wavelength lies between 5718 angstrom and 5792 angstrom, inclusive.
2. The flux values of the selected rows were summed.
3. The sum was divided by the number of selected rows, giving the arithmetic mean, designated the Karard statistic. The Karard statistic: 6.26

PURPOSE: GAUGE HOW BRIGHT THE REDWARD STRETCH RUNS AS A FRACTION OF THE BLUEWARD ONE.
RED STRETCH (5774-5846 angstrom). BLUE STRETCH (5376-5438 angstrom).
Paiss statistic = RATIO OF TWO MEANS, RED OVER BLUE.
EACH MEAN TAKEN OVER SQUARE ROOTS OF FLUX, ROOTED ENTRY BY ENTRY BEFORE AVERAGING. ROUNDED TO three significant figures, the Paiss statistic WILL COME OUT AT 1.07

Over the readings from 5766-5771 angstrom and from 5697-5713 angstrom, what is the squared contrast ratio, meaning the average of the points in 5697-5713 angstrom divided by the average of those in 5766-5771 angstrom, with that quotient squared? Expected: 0.84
